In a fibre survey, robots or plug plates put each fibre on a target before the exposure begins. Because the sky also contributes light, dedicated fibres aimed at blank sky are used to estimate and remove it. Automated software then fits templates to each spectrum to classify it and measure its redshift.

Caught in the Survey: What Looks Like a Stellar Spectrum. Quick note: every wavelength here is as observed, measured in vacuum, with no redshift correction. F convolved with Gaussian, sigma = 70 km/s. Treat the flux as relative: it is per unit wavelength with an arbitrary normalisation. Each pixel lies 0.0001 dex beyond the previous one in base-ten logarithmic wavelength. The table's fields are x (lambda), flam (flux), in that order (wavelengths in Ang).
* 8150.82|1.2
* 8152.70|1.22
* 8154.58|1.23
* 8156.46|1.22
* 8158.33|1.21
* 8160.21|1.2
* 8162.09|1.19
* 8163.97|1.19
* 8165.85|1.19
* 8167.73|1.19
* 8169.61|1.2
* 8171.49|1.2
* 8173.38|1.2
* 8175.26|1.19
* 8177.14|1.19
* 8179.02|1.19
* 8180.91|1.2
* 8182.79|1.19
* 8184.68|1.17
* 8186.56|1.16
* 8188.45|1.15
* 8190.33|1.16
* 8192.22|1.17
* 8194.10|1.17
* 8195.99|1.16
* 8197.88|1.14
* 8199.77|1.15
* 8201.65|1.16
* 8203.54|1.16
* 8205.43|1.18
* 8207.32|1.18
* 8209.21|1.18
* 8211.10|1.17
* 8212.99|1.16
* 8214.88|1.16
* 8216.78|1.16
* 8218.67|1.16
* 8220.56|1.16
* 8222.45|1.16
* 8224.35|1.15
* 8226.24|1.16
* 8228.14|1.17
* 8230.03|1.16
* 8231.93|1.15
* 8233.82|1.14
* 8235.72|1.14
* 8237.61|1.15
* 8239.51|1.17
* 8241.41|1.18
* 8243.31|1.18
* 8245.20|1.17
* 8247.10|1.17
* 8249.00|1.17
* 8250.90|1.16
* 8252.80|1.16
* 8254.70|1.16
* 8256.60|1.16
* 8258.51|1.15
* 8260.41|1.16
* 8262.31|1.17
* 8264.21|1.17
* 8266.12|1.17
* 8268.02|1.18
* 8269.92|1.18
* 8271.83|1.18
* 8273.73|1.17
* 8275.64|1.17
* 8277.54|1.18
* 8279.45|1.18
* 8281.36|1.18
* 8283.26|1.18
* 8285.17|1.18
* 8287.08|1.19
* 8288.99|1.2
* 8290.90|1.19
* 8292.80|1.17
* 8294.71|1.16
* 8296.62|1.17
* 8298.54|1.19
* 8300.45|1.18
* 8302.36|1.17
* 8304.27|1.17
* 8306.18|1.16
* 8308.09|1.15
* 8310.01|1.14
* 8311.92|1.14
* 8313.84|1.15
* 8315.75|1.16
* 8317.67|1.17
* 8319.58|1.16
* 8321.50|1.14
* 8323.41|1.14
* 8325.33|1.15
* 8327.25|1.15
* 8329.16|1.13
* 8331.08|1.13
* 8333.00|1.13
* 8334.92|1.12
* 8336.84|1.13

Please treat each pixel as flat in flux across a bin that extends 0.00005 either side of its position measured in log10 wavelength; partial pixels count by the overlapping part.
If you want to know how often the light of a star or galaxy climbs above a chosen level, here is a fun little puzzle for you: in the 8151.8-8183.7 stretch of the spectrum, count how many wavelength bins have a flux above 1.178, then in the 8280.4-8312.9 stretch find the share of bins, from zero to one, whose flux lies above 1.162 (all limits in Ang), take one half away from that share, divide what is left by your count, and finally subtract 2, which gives -1.99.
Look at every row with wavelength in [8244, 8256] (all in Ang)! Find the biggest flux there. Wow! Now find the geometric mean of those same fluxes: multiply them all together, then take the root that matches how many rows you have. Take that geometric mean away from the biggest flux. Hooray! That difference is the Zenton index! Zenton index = 0.005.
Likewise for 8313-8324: 0.017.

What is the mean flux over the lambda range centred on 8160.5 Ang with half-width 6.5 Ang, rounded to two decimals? 1.20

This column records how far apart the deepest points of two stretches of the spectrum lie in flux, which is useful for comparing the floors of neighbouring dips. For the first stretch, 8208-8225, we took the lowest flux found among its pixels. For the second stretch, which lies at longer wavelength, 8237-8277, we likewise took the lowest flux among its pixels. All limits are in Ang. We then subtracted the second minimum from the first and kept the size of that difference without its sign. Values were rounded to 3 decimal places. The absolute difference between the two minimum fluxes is 0.000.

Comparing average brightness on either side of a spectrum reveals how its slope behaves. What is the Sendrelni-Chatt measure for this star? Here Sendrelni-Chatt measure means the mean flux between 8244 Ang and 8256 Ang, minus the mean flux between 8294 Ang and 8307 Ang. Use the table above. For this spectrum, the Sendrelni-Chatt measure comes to -0.006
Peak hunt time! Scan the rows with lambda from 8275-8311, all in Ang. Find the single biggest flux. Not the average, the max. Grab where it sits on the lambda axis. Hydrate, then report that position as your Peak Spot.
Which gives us 8288.99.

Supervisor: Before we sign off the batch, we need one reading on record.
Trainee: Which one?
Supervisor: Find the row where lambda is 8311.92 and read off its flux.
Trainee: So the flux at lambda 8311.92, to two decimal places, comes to 1.14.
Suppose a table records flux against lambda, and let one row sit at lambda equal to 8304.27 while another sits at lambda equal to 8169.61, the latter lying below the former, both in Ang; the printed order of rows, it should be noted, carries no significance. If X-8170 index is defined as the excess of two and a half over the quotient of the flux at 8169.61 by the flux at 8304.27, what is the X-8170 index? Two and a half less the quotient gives 1.47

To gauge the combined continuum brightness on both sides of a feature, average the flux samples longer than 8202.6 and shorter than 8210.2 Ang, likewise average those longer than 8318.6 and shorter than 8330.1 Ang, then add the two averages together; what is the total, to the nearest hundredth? 2.32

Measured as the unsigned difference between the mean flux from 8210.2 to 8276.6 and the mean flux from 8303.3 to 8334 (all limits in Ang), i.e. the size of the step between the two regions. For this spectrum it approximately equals 0.016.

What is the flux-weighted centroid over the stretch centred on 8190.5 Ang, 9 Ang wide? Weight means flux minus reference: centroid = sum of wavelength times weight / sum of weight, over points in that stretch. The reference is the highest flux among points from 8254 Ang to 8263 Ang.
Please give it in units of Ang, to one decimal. 8188.4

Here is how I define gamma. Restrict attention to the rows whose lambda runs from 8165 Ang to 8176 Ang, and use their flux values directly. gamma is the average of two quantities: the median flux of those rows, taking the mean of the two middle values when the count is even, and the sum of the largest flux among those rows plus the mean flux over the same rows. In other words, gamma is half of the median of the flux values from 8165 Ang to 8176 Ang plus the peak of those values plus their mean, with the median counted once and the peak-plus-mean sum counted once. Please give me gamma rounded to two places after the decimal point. 1.79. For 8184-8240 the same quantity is 1.75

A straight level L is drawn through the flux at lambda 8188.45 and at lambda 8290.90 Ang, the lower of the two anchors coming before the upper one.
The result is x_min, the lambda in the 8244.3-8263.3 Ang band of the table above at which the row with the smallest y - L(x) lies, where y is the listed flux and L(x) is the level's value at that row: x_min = 8258.51 Ang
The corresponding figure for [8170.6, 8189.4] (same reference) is 8188.45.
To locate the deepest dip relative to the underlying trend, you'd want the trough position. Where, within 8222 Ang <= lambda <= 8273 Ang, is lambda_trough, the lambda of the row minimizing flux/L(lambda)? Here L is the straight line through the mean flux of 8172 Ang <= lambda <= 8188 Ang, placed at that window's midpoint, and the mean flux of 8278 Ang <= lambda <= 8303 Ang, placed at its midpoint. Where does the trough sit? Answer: 8233.82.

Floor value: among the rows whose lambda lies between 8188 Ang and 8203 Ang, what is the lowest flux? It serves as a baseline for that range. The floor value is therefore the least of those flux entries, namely 1.14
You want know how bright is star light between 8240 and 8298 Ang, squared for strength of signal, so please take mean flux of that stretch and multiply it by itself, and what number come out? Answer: 1.38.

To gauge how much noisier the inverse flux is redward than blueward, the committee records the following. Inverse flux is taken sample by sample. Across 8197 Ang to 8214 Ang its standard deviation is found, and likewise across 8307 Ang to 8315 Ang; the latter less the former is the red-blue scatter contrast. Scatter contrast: -0.0061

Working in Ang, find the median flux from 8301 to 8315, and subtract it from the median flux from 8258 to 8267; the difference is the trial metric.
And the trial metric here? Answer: 0.02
